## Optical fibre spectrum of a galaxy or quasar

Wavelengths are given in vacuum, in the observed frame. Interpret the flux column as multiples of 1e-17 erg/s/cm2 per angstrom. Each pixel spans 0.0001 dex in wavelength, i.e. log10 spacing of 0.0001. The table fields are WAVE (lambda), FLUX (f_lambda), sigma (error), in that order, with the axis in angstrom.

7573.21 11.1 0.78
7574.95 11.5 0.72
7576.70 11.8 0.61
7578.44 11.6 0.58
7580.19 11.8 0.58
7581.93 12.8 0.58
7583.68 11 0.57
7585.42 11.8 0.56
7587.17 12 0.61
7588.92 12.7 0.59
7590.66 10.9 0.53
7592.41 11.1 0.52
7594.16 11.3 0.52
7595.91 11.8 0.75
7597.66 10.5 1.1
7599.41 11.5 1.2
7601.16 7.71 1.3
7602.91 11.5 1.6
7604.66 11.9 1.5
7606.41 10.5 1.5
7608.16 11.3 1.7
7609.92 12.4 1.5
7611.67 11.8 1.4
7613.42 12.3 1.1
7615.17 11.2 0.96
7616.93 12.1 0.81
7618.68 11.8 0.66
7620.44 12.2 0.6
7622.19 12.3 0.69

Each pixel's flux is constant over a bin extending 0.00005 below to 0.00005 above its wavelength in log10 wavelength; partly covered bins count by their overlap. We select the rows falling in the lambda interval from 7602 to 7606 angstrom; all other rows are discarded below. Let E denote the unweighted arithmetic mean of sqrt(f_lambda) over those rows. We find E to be 3.420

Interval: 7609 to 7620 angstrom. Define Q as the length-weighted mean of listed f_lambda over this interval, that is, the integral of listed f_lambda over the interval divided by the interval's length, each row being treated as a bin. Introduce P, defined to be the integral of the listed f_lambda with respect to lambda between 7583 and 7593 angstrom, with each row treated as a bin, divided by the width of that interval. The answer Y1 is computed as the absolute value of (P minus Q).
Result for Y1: 0.32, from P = 11.6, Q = 11.9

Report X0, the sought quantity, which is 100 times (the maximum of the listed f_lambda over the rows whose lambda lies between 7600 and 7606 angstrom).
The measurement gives 1190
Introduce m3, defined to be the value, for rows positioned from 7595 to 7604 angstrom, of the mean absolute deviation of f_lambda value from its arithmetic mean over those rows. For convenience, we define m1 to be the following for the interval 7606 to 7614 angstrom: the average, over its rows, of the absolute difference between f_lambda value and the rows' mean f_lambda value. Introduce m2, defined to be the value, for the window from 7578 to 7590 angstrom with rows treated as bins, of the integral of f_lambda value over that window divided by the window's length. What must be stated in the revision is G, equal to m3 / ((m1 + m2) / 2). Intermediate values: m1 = 0.61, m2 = 12.0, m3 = 1.20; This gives 0.191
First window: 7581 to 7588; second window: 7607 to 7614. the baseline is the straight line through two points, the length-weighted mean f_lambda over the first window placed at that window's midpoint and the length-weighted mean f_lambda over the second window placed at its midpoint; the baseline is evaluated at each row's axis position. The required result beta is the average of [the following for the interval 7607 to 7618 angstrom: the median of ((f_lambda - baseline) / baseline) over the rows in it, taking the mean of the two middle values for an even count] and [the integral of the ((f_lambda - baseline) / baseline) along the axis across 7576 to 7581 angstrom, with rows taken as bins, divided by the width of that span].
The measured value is -0.004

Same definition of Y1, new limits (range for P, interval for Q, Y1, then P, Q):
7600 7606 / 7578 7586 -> 1.38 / 10.4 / 11.8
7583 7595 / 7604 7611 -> 0.04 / 11.6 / 11.5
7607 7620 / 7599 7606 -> 1.23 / 11.8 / 10.6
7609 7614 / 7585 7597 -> 0.52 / 12.1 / 11.6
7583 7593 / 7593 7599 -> 0.40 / 11.6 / 11.2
